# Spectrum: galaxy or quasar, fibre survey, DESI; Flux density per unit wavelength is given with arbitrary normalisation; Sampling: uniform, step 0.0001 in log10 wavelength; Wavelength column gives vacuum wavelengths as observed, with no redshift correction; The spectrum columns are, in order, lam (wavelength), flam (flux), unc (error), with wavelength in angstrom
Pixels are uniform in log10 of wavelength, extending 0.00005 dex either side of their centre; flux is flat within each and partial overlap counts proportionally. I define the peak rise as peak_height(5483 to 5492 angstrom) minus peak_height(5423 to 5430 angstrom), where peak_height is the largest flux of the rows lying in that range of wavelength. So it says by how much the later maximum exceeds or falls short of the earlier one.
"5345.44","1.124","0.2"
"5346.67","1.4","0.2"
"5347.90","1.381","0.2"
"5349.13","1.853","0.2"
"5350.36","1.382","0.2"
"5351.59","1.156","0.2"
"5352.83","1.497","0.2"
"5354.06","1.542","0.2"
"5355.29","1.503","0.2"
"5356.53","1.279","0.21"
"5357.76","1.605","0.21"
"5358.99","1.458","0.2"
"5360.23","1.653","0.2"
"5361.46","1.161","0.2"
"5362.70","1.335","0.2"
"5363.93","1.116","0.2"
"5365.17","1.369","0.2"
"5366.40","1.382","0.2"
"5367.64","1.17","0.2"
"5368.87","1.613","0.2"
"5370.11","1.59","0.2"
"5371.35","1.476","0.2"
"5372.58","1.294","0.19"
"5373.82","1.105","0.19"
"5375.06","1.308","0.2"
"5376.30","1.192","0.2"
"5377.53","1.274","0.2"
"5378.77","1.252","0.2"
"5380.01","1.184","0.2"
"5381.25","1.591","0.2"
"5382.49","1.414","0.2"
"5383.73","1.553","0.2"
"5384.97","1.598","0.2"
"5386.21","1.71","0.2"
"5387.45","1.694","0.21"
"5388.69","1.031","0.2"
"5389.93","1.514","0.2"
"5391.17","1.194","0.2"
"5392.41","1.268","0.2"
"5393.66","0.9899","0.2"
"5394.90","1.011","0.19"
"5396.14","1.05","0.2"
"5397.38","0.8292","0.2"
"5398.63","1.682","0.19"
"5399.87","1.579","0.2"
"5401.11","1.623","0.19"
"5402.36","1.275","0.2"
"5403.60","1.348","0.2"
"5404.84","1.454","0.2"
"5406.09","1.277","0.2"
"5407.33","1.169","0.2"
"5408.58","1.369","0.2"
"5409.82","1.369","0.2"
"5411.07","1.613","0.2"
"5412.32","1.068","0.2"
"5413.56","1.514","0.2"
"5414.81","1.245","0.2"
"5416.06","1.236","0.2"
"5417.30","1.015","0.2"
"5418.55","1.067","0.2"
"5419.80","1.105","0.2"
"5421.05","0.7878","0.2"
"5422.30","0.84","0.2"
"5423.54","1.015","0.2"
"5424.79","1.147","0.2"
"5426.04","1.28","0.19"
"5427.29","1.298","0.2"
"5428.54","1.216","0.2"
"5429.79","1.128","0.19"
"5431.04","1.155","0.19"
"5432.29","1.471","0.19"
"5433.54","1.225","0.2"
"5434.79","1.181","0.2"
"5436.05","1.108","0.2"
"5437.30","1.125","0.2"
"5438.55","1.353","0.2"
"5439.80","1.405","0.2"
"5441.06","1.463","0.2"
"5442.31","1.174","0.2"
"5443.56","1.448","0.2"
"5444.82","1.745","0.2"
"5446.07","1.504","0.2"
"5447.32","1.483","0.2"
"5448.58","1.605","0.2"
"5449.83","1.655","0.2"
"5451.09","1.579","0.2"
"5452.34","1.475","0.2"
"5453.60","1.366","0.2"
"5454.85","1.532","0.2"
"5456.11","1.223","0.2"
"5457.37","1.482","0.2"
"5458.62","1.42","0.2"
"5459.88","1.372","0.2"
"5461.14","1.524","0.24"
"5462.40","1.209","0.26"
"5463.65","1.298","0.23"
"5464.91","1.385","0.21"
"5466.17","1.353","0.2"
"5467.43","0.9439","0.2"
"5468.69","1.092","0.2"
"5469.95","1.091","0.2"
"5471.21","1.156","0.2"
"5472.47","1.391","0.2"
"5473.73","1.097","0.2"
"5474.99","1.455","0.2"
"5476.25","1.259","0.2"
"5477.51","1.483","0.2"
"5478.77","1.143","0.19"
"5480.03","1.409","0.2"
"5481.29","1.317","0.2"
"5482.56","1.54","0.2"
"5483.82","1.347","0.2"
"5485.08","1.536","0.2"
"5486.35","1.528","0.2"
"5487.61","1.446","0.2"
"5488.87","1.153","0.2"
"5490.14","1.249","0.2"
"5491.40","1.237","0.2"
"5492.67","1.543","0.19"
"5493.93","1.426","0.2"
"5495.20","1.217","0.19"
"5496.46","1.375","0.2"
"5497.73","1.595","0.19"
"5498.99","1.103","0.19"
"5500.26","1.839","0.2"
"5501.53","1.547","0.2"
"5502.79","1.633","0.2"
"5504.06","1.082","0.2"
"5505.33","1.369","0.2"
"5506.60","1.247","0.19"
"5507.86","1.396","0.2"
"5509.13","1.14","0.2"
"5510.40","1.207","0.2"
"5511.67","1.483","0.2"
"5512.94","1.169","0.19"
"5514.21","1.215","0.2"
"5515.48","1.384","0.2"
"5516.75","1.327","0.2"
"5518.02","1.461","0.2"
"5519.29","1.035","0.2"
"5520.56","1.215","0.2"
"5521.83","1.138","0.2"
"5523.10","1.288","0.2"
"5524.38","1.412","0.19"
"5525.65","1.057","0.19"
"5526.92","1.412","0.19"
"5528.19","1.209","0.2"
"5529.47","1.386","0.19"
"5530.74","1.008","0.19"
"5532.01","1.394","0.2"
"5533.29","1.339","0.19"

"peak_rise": 0.24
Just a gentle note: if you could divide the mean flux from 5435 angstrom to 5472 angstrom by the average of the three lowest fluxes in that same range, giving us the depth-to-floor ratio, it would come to 1.31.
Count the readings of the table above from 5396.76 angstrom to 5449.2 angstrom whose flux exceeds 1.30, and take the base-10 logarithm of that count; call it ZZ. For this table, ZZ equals 1.26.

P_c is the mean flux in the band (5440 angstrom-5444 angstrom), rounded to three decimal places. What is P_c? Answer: 1.362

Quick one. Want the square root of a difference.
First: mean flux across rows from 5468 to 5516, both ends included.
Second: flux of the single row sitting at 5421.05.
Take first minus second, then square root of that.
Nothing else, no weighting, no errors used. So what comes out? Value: 0.7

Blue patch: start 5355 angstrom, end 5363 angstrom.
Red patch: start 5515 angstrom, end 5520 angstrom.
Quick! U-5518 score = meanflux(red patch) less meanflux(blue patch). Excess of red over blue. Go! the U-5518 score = -0.13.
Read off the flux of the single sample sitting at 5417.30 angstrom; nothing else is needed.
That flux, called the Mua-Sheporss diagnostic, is 1.015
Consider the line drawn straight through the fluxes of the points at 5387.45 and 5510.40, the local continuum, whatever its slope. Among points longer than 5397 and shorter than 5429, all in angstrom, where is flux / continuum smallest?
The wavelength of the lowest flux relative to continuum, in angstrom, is 5397.38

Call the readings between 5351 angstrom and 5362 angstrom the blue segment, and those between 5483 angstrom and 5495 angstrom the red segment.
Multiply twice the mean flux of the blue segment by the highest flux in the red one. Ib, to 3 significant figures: 4.41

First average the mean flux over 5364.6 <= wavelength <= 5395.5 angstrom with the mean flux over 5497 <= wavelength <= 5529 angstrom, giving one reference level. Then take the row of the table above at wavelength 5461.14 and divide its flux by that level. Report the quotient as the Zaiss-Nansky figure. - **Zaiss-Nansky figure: 1.14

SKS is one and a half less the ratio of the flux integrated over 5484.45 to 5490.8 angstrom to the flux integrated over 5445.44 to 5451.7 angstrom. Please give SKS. 0.61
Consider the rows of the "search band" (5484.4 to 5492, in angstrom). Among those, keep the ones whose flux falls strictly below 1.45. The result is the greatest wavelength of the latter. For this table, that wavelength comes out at 5491.40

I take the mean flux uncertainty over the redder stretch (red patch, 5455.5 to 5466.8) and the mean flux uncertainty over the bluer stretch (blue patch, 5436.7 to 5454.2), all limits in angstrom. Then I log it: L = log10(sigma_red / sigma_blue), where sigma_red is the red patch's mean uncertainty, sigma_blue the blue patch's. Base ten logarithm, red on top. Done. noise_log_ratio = 0.0325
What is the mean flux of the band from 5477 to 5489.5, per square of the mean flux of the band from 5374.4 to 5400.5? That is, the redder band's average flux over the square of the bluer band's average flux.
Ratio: 0.79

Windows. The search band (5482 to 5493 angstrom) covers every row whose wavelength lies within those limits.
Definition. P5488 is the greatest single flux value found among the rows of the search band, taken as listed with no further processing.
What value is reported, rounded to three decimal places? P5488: 1.543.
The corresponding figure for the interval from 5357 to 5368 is 1.653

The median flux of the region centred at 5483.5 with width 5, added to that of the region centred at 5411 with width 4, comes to 2.81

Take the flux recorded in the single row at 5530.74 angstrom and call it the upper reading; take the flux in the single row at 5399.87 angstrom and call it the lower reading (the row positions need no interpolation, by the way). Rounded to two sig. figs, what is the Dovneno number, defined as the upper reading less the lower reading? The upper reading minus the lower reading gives -0.57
